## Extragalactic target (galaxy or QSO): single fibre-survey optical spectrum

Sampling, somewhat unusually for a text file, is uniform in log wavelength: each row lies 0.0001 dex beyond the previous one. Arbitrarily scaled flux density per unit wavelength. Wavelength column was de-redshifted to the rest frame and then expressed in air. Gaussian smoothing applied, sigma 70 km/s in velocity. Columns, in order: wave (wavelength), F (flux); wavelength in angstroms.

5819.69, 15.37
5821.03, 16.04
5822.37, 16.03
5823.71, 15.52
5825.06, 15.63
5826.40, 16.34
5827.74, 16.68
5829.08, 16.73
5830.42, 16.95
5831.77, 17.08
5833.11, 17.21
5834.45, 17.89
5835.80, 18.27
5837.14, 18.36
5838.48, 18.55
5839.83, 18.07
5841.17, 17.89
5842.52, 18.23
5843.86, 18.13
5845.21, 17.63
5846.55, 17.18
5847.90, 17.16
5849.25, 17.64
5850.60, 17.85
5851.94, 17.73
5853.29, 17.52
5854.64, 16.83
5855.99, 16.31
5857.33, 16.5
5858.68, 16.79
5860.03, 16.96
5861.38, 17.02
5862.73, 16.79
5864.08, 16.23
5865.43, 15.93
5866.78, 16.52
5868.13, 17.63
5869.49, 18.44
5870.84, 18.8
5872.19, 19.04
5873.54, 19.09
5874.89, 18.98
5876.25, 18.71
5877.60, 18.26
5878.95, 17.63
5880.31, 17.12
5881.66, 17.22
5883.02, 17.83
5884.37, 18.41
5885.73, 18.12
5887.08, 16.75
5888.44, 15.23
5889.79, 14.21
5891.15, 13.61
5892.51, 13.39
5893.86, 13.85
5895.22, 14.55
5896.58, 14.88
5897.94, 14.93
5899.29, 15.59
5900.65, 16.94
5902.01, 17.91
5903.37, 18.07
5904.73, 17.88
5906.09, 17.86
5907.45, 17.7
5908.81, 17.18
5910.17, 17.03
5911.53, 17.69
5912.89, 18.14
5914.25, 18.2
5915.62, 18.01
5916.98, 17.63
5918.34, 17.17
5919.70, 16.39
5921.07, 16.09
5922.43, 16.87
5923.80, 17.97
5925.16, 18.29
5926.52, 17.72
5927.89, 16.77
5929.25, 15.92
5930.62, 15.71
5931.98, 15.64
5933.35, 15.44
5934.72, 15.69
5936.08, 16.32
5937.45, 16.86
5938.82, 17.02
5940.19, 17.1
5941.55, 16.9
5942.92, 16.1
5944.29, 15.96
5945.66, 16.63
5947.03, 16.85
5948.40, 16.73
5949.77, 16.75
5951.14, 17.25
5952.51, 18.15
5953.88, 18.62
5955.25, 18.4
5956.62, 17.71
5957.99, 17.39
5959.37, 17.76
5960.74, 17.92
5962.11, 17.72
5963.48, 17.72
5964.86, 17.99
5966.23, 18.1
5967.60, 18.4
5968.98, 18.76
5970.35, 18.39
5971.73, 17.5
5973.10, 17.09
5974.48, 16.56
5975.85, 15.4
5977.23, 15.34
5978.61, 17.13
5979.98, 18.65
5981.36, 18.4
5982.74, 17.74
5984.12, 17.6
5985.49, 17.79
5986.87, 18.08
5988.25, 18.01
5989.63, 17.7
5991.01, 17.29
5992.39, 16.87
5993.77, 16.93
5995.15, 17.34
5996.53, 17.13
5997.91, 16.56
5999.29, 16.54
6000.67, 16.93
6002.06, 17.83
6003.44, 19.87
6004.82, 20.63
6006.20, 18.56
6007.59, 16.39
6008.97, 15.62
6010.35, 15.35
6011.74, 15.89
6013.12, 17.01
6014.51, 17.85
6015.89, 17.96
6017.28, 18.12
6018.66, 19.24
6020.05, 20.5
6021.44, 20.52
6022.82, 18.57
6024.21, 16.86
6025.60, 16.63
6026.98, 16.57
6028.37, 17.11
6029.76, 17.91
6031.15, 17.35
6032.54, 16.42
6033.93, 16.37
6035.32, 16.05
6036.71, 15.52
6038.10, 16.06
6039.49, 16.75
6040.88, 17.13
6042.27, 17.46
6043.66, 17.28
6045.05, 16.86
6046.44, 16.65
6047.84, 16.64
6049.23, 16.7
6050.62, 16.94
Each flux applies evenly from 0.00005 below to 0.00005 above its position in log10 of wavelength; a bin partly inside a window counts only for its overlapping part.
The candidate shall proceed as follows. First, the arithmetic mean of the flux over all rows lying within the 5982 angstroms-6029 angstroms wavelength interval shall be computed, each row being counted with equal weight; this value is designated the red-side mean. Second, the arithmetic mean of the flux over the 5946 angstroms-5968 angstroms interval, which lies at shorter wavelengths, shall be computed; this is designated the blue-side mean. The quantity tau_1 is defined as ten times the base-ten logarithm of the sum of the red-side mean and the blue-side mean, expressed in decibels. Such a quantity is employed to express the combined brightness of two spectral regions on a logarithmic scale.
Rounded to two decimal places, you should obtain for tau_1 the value 15.48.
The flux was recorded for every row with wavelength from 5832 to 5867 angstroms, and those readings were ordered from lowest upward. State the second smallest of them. 16.23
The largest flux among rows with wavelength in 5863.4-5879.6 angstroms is 19.09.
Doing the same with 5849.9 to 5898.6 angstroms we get 19.09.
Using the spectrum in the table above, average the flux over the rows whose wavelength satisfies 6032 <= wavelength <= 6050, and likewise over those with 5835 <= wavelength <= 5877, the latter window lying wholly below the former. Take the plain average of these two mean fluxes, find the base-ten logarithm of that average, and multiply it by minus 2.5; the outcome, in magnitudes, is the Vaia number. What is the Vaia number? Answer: -3.08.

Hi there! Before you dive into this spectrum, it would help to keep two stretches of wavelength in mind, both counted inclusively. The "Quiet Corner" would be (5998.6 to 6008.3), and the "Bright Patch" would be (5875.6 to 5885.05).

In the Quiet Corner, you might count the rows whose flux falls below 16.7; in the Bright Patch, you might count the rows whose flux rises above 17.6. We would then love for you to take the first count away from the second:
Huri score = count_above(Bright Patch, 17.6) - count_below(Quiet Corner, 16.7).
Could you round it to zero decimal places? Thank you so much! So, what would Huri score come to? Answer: 3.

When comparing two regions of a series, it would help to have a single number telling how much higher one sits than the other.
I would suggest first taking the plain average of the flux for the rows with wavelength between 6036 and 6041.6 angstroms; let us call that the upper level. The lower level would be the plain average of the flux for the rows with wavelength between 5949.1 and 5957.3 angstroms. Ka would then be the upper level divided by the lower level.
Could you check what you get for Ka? 0.92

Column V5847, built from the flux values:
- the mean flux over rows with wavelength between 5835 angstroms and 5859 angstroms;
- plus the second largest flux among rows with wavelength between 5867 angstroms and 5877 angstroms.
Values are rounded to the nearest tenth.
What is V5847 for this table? 36.6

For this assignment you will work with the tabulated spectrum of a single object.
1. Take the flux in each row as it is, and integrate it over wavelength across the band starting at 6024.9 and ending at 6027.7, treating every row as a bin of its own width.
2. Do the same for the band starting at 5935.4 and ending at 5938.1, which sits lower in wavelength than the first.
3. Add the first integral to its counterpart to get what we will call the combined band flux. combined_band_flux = 91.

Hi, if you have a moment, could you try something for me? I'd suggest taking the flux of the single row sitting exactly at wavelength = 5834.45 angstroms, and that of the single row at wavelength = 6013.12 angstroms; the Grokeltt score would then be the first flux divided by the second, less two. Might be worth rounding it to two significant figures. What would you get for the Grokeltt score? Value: -0.95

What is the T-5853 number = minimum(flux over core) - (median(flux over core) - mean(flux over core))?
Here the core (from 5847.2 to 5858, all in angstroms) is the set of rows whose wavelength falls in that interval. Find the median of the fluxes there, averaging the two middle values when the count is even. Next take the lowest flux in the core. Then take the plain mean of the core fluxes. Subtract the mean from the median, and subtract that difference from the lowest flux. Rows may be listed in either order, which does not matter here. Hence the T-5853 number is 16.16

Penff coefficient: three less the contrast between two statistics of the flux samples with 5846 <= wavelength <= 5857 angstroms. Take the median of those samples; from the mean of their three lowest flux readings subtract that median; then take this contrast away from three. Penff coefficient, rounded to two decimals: 3.58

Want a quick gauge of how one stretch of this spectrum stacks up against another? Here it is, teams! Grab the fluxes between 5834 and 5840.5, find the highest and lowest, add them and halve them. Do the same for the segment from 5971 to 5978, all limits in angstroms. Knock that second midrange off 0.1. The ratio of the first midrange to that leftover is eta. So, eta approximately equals -1.12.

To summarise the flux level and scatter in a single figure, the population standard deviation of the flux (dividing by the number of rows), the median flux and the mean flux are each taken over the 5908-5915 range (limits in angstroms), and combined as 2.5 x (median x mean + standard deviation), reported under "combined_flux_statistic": 782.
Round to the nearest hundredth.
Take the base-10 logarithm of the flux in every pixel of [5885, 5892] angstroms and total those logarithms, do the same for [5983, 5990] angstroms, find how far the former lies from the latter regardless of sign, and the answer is 0.31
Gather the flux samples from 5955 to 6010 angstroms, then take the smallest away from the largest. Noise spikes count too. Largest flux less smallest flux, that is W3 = 5.3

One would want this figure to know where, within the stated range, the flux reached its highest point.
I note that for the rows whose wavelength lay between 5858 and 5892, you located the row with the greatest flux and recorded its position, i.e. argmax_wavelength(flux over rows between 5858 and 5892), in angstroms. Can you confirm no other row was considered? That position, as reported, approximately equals 5873.54 angstroms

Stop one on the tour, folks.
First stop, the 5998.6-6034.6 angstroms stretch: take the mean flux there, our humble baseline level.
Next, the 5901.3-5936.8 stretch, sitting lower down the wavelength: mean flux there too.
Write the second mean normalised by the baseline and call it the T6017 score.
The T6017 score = 0.97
